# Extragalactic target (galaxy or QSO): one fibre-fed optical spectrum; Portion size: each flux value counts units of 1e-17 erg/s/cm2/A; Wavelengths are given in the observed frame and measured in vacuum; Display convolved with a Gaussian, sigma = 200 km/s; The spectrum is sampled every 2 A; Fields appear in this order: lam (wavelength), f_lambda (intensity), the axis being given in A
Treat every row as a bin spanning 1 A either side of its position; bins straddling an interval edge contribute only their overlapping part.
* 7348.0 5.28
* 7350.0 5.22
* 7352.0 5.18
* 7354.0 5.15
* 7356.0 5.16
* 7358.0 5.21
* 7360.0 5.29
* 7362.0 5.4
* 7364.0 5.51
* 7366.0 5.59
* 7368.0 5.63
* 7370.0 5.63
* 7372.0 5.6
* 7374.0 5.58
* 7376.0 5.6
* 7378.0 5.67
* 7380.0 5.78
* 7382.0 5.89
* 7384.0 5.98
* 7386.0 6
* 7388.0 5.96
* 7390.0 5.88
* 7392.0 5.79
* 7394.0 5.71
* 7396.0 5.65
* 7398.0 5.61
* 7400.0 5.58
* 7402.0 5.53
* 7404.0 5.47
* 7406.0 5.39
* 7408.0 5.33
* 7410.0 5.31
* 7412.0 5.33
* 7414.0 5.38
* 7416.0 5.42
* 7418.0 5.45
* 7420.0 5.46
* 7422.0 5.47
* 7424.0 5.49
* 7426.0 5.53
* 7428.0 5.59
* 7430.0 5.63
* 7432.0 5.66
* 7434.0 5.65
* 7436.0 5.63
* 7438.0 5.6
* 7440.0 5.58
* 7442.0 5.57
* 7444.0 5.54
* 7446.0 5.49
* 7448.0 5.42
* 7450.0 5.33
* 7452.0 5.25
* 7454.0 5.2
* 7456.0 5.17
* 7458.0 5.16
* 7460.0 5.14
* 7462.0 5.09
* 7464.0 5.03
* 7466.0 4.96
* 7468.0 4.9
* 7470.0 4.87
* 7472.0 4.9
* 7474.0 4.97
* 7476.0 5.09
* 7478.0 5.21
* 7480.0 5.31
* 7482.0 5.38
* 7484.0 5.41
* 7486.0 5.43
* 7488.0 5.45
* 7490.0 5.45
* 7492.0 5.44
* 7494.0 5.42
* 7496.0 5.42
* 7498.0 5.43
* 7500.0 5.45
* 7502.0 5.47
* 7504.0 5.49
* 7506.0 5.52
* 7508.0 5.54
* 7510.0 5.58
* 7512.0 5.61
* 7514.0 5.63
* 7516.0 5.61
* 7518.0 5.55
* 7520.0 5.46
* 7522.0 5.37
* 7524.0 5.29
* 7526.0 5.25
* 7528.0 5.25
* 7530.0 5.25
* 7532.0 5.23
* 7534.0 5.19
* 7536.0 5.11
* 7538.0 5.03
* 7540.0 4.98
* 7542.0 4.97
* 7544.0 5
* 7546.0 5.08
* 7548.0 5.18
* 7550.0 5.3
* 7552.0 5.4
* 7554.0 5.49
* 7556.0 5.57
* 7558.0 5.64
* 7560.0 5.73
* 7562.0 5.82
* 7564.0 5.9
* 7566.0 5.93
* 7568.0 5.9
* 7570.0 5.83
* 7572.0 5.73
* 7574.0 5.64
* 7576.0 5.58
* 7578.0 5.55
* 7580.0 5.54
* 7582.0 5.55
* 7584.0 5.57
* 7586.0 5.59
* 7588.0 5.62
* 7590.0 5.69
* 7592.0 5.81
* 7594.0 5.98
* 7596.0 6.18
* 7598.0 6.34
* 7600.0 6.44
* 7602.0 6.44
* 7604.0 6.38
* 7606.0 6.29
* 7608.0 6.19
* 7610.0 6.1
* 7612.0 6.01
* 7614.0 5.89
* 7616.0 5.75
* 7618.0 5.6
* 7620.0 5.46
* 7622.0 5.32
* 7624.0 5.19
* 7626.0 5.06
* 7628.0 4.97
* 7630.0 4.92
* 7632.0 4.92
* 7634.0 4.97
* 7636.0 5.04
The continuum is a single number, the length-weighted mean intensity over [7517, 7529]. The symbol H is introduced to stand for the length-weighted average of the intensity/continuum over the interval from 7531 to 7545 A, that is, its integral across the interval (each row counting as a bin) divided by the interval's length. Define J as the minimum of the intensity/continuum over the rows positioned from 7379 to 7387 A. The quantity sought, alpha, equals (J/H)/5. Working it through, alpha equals 0.228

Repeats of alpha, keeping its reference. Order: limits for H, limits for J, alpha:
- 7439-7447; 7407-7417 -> 0.192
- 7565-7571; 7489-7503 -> 0.184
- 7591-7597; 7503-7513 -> 0.183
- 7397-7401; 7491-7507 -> 0.194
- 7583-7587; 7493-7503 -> 0.194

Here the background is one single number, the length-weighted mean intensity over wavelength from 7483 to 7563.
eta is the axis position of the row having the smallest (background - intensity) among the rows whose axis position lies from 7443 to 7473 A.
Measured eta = 7444.0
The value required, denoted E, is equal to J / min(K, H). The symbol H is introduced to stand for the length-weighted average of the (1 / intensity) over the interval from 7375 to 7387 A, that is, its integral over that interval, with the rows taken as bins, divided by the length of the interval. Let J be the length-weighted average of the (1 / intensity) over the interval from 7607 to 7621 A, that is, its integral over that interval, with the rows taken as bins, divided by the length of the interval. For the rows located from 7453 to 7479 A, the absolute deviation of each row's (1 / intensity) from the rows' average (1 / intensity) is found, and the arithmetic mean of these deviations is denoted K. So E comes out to 41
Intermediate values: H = 0.172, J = 0.171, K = 0.004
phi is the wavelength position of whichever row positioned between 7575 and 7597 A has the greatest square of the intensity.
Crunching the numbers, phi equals 7596.0 A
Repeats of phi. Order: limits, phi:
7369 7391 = 7386.0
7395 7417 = 7396.0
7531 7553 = 7552.0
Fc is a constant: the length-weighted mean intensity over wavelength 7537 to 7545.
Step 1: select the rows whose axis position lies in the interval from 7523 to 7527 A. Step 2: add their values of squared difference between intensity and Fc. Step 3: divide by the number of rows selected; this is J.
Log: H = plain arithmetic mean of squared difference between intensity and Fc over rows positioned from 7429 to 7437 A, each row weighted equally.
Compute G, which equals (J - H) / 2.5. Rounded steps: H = 0.42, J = 0.08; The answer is -0.14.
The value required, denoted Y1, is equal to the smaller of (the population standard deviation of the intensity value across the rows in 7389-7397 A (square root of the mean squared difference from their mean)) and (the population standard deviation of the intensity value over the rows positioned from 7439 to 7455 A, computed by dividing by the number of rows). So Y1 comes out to 0.09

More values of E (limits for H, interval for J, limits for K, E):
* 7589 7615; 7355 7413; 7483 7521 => 87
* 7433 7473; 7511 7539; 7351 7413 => 29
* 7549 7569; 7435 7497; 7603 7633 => 13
